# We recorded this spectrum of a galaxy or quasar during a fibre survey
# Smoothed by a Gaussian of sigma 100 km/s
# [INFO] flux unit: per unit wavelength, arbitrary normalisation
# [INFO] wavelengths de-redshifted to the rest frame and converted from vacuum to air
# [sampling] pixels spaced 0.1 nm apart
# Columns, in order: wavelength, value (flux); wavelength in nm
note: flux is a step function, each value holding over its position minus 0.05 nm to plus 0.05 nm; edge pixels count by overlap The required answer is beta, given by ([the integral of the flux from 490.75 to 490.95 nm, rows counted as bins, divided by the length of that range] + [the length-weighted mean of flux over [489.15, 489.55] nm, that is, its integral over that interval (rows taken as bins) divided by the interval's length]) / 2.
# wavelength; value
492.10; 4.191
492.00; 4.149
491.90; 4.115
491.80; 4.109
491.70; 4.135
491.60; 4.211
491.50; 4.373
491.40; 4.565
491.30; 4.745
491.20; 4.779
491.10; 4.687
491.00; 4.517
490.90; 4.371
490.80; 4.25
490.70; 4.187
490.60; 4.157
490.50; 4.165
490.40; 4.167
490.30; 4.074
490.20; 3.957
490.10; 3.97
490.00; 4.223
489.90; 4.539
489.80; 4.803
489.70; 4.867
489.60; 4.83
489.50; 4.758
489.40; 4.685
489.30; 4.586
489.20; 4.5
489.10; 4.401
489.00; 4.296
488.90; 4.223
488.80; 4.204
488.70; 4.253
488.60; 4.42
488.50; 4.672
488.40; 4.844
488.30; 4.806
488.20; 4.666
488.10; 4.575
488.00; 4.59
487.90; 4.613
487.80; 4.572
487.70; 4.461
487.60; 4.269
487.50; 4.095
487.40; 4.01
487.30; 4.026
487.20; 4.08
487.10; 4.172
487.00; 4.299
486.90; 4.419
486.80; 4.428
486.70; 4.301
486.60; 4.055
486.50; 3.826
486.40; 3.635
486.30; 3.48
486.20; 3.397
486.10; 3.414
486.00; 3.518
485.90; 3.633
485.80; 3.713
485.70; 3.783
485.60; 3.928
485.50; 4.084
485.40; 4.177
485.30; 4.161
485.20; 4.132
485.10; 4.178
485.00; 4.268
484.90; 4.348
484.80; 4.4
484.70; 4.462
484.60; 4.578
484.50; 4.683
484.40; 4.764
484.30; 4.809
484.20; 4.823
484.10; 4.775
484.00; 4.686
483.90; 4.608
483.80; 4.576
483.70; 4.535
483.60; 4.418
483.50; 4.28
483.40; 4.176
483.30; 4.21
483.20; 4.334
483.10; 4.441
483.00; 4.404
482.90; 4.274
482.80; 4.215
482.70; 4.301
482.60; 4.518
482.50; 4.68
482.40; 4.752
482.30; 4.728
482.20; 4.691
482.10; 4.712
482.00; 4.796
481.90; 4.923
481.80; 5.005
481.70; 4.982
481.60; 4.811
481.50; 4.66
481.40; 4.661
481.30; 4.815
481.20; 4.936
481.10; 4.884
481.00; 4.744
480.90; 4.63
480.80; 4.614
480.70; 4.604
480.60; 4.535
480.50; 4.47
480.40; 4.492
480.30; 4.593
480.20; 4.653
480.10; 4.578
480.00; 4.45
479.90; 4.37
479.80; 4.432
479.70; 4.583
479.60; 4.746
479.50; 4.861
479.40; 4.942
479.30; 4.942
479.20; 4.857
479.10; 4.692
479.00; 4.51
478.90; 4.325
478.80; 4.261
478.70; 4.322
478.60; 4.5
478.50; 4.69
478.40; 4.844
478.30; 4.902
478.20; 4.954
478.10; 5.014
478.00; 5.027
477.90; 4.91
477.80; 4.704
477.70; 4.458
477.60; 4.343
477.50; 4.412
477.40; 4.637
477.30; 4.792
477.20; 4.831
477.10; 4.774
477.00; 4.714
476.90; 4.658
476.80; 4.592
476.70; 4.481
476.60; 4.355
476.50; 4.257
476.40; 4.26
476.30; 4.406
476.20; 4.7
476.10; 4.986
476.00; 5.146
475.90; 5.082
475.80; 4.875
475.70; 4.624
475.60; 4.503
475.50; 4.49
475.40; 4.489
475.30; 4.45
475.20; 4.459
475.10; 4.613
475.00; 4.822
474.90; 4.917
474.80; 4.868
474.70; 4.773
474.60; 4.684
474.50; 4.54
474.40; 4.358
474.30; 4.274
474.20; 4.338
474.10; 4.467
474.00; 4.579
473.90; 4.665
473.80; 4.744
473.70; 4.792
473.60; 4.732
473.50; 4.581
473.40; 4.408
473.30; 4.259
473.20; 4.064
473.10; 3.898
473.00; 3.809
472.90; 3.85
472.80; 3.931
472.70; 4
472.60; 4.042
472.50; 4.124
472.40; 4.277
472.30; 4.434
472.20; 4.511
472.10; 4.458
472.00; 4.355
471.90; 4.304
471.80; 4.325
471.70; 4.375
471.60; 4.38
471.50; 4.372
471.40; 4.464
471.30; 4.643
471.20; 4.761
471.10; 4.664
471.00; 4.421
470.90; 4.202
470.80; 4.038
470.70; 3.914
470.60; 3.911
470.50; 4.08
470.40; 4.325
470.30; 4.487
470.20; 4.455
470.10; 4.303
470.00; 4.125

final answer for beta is 4.5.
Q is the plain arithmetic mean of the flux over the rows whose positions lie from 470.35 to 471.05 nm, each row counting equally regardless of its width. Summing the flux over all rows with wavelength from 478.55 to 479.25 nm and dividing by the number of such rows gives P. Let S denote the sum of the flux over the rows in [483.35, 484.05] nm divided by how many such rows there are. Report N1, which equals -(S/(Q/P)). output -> -4.87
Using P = 4.50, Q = 4.1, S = 4.5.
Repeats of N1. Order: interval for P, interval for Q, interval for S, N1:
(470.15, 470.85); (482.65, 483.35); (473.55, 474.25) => -4.47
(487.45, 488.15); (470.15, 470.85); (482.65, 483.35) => -4.60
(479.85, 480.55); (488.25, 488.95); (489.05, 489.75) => -4.69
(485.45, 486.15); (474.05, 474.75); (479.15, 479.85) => -3.95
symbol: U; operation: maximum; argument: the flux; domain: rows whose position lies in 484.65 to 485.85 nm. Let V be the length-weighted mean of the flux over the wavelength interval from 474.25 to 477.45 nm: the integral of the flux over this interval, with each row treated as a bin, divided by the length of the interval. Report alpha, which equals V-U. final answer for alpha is 0.18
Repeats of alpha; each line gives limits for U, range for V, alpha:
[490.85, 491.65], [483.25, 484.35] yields -0.24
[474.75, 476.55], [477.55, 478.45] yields -0.35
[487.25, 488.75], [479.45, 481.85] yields -0.17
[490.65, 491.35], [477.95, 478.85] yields -0.06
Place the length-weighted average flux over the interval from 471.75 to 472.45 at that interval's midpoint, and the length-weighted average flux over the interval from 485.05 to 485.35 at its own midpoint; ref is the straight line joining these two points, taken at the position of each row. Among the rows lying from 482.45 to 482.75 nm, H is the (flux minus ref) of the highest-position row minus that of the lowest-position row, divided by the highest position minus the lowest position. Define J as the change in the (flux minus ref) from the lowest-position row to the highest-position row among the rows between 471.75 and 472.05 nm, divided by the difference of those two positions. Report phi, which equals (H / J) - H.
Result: -9.4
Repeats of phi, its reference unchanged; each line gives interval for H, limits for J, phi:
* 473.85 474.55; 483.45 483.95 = 0.0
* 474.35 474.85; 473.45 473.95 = 4.4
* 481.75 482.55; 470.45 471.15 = 0.0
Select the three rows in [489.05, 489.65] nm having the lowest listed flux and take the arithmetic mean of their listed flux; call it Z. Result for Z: 4.5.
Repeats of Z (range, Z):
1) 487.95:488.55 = 4.6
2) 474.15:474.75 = 4.3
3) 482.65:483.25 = 4.3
